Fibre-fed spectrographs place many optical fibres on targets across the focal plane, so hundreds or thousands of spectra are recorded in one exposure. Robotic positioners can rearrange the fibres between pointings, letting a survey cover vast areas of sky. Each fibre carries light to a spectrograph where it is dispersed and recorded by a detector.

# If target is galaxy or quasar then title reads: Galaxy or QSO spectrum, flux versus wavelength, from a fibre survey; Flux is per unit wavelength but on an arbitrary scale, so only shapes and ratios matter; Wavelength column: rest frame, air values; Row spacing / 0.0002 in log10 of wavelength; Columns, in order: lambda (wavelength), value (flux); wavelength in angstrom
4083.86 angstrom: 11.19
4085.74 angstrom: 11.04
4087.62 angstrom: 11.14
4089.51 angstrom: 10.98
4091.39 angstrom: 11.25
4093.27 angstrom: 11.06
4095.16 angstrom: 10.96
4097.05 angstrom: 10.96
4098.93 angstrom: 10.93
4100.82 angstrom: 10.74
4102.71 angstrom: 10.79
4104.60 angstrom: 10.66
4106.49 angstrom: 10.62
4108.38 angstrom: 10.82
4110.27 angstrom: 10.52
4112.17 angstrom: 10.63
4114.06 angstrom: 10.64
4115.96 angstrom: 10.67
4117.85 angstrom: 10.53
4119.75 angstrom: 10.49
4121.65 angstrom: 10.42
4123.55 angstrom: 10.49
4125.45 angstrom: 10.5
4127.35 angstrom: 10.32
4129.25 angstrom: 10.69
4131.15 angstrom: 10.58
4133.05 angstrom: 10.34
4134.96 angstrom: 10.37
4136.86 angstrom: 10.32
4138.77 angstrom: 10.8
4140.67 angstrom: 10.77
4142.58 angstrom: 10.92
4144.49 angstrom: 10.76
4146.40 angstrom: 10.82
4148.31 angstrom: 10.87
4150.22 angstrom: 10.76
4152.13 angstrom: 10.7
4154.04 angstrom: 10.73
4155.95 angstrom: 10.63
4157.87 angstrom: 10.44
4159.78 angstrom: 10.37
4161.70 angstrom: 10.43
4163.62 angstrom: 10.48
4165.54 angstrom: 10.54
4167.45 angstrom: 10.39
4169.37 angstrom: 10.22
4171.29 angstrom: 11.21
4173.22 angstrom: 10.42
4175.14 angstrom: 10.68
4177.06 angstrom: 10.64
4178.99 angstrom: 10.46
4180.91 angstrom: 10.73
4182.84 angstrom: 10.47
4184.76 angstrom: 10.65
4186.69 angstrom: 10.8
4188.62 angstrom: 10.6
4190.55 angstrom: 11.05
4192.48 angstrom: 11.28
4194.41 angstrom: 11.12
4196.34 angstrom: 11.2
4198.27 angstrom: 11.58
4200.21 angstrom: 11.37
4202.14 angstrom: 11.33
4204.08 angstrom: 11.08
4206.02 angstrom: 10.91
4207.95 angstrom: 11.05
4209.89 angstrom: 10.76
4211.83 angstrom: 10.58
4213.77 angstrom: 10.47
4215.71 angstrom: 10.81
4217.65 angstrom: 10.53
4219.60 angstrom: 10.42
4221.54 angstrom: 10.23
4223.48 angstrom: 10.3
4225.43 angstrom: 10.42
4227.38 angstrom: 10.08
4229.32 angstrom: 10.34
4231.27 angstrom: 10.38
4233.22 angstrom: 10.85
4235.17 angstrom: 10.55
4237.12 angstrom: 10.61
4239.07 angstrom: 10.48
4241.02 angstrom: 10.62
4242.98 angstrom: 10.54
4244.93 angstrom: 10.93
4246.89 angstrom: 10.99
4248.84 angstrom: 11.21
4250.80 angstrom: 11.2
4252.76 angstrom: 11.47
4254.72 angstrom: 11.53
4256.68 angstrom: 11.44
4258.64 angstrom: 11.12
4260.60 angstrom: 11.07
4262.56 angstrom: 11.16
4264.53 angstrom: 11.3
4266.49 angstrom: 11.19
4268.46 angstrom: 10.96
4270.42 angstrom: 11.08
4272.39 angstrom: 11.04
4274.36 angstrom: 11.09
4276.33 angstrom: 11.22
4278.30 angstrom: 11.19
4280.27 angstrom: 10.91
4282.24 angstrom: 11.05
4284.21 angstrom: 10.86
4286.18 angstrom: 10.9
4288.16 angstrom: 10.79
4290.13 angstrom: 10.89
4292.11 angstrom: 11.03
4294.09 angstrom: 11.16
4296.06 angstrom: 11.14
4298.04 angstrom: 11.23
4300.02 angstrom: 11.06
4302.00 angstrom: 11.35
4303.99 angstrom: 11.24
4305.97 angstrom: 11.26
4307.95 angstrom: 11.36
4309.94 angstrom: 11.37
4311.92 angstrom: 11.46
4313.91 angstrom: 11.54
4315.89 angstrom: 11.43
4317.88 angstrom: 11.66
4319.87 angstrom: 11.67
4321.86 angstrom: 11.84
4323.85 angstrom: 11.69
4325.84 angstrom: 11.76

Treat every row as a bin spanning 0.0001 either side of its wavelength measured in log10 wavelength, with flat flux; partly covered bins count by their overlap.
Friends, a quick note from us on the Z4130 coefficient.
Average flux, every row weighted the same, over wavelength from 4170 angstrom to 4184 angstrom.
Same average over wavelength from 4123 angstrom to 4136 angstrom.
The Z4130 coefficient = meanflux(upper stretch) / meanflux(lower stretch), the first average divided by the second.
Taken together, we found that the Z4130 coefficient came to 1.02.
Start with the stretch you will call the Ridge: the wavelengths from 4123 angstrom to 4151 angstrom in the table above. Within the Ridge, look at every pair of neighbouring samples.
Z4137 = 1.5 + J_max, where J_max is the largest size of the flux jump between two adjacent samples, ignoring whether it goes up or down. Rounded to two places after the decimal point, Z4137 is 1.98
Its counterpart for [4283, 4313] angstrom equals 1.79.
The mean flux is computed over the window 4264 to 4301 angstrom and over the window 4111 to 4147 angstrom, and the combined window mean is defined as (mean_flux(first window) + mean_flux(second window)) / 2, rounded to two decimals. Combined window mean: 10.82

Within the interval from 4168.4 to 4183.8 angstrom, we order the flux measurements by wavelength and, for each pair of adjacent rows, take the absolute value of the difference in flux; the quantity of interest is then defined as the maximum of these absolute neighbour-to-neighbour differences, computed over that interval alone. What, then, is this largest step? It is 0.99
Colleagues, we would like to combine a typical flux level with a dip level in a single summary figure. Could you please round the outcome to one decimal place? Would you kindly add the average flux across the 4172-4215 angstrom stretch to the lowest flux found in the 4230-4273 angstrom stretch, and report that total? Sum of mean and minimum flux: 21.3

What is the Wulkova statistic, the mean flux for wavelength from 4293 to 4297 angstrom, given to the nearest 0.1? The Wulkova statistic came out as 11.2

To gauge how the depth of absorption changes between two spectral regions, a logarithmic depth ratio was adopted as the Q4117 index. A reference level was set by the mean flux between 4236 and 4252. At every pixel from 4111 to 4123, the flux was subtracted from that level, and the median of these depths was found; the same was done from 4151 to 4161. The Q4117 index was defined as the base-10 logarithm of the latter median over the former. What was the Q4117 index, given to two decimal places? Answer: -0.10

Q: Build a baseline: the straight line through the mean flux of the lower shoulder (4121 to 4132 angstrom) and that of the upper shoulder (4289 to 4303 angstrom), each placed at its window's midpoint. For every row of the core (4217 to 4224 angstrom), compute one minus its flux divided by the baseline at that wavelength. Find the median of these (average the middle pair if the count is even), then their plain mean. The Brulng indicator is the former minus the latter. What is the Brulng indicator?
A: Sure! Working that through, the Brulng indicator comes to 0.001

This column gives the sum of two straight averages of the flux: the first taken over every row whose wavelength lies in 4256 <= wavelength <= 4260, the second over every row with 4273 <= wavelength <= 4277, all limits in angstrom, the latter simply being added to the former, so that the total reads 22.4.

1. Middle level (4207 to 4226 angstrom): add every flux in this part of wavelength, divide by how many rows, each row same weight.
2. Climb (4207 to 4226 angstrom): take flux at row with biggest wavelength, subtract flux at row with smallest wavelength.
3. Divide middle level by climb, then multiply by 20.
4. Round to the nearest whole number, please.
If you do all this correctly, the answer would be -335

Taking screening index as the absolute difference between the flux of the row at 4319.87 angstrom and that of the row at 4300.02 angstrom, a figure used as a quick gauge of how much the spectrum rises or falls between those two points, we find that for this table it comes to 0.61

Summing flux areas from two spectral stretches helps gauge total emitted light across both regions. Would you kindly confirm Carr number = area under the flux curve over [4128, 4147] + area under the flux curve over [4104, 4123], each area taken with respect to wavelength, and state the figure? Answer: 403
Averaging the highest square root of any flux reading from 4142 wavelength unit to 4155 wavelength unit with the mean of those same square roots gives 3.295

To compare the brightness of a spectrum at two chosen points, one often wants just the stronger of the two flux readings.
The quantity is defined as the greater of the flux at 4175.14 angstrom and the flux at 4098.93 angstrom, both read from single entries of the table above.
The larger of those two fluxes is 10.93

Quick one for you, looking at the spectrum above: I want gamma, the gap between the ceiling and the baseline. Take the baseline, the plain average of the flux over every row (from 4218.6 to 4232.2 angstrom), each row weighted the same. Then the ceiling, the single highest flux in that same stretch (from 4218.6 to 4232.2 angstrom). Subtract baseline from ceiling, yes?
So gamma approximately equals 0.11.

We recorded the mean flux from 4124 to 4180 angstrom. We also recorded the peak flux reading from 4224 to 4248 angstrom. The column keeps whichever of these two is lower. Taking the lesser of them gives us 10.6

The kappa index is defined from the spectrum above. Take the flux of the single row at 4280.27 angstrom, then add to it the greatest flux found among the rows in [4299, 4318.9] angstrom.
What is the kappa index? 22.6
